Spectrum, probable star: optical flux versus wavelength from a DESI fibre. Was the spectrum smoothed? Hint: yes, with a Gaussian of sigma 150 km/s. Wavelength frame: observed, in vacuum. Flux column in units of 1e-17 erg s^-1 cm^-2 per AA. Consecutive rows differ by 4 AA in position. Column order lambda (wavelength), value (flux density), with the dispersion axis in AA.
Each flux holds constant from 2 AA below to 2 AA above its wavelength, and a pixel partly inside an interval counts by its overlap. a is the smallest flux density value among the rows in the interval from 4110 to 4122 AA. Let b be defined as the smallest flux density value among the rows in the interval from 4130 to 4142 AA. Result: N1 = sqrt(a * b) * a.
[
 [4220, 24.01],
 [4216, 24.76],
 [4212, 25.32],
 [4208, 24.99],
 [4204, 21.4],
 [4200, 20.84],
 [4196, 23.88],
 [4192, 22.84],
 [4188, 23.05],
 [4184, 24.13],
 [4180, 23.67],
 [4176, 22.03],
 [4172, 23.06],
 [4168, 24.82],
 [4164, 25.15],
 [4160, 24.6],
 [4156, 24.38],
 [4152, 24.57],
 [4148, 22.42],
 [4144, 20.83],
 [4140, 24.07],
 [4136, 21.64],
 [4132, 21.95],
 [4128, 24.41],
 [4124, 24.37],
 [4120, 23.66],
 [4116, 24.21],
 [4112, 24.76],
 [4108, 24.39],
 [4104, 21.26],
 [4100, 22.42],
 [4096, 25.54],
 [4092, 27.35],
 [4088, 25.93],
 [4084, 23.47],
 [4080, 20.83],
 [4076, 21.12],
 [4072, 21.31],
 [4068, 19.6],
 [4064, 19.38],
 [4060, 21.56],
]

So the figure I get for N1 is 535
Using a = 23.66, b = 21.64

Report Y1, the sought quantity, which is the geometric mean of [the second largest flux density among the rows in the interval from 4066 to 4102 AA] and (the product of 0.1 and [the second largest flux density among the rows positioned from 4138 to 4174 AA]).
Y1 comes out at 8.02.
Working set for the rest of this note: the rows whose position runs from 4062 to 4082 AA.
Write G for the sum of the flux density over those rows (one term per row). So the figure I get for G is 102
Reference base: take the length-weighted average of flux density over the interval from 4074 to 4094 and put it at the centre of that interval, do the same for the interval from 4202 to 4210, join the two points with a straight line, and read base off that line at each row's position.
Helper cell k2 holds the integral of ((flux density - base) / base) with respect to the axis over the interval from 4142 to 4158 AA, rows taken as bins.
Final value -0.3 AA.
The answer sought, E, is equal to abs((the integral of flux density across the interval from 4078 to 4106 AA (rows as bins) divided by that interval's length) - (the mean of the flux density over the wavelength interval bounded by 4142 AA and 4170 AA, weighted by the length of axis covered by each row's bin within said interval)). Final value 0.00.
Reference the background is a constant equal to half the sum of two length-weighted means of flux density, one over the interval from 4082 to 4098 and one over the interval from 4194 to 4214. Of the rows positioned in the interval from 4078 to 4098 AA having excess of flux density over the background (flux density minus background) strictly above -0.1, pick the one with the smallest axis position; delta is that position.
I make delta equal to 4088 AA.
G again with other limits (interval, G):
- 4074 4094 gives 119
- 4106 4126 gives 121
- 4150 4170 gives 124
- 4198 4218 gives 117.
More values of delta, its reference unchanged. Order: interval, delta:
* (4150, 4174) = 4152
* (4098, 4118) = 4108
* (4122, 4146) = 4124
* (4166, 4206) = 4168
